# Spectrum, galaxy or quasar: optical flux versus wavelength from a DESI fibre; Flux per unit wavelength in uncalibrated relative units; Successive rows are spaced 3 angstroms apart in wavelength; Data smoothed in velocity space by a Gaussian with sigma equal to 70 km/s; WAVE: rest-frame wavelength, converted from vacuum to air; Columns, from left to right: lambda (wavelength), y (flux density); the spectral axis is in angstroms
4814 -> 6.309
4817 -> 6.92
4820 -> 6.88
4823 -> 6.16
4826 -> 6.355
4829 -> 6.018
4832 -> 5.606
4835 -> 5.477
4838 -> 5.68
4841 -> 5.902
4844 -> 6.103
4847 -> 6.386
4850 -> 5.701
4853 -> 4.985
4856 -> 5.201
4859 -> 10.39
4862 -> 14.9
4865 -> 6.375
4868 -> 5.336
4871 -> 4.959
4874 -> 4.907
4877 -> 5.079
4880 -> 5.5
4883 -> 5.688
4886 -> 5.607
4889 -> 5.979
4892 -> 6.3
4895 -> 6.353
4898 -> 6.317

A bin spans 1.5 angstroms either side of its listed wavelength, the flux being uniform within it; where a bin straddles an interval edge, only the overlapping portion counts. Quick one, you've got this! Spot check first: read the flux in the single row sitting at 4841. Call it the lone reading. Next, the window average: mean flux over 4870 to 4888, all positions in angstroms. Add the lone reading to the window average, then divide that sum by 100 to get 0.112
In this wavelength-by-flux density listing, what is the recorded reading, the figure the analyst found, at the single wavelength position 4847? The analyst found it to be 6.386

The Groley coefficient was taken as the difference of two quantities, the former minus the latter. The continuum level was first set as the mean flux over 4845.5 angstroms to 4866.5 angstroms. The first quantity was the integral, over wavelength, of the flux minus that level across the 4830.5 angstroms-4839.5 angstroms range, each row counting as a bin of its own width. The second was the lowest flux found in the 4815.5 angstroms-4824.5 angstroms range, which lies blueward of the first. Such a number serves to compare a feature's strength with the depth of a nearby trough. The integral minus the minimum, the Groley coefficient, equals -25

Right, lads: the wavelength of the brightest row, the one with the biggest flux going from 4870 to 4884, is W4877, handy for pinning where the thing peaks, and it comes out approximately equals 4883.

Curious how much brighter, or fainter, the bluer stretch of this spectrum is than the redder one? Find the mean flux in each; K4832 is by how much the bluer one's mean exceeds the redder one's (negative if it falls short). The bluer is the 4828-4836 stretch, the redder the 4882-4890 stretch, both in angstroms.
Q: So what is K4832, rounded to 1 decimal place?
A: -0.1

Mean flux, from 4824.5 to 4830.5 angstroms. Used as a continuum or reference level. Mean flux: 6.2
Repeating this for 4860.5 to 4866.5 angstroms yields 10.6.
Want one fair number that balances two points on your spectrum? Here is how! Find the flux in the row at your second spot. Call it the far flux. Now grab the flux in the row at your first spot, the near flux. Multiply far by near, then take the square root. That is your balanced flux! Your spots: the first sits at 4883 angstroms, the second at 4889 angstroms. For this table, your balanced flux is 5.8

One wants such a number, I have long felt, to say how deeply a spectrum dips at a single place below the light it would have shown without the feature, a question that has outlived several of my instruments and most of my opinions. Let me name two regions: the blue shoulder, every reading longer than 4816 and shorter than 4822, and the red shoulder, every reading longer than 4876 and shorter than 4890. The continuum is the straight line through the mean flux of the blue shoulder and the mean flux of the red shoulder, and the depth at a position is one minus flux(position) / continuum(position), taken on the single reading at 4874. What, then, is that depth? 0.15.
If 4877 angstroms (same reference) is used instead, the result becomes 0.11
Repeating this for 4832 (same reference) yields 0.15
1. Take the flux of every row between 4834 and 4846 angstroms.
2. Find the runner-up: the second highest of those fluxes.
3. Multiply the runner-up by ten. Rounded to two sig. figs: 59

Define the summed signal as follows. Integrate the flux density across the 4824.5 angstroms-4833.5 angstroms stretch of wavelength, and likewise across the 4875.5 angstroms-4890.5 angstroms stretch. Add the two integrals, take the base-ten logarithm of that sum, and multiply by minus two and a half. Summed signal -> -5.35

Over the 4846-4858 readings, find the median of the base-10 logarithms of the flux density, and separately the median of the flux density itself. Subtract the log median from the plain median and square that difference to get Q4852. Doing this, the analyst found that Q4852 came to 22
